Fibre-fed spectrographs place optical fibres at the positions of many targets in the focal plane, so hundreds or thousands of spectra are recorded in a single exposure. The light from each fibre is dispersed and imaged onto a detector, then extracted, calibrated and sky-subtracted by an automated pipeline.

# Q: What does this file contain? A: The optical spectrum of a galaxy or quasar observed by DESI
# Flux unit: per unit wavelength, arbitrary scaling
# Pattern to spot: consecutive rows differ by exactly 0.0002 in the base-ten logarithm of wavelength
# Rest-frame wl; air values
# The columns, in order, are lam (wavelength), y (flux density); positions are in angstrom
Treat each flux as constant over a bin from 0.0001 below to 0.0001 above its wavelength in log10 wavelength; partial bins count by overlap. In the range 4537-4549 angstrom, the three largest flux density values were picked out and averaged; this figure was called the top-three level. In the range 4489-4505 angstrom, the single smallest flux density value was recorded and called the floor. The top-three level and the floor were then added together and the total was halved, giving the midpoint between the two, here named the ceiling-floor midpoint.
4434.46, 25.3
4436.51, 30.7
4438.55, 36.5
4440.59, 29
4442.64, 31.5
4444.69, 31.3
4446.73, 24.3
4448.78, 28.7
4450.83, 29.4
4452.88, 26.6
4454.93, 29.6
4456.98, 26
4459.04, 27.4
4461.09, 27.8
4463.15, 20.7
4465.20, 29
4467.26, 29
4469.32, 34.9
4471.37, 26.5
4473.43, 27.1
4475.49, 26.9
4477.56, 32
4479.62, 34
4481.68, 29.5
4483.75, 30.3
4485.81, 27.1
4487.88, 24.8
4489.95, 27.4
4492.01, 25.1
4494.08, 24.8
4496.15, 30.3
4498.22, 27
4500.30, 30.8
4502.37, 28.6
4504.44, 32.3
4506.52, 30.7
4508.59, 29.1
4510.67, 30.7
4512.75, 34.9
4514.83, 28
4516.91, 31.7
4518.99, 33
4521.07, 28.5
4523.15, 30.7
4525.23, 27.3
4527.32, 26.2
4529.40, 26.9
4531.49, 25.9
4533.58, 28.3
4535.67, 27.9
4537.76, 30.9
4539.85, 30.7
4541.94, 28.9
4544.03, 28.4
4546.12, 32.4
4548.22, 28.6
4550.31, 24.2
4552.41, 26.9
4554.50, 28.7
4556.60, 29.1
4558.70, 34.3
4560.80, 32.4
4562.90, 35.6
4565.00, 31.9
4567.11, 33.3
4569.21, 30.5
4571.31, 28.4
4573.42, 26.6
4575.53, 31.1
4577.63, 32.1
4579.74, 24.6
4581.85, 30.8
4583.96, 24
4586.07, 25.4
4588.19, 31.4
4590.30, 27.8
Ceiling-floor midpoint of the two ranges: 28.1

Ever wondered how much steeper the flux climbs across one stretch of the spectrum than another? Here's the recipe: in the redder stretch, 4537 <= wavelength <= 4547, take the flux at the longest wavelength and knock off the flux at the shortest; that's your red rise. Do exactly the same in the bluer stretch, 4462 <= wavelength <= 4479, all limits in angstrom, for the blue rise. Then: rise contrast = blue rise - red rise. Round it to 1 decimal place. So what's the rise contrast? 9.8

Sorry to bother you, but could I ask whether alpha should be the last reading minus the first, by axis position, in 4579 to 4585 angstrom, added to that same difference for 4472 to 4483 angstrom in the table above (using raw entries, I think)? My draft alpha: 2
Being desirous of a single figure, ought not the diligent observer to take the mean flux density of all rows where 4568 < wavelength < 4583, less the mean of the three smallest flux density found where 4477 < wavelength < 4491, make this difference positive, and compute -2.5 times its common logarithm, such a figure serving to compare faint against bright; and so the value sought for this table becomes -1.1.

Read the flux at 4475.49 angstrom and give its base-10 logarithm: 1.43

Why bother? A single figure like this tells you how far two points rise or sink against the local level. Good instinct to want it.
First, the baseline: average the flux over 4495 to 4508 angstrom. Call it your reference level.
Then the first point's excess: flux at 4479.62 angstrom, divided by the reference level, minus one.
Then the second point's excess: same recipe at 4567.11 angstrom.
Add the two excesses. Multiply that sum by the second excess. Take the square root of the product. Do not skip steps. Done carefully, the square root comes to 0.17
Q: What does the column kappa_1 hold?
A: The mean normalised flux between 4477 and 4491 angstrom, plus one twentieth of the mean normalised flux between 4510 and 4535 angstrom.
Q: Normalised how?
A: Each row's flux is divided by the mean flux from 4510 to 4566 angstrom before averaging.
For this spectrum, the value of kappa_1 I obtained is 1.03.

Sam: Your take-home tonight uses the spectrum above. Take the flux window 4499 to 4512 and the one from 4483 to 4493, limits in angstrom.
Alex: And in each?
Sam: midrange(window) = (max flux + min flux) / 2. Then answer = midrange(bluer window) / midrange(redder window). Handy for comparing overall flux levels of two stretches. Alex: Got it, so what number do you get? 0.90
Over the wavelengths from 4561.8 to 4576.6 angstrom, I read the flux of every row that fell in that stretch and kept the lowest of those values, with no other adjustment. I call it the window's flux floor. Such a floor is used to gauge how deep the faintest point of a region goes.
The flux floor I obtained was 26.6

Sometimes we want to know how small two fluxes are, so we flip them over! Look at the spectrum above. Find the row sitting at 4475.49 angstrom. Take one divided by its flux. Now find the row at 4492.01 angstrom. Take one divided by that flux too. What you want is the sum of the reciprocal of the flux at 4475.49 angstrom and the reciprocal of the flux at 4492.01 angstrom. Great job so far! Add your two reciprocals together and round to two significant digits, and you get 0.077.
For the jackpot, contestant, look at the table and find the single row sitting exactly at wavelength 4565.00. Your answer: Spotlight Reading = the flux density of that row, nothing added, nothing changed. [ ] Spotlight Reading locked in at 31.9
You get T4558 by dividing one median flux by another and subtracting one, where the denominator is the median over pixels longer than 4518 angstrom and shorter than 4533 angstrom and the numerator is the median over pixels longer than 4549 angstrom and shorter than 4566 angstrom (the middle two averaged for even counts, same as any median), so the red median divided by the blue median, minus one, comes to 0.12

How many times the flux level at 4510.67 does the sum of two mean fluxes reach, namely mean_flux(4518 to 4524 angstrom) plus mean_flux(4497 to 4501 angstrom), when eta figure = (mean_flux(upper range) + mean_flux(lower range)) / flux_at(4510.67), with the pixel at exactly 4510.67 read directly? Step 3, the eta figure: 1.94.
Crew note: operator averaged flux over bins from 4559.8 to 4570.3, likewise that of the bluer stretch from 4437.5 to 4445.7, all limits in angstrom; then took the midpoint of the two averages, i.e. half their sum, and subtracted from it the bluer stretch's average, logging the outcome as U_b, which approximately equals 0.33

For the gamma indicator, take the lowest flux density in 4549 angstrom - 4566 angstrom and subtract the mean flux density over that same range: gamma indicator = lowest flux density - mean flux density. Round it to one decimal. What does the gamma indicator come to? -6.2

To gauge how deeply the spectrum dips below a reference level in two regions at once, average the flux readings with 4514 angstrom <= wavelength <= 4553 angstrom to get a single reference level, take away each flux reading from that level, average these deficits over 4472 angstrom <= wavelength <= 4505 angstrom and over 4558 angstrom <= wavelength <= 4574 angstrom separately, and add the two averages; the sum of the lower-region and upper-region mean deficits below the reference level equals -2.8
